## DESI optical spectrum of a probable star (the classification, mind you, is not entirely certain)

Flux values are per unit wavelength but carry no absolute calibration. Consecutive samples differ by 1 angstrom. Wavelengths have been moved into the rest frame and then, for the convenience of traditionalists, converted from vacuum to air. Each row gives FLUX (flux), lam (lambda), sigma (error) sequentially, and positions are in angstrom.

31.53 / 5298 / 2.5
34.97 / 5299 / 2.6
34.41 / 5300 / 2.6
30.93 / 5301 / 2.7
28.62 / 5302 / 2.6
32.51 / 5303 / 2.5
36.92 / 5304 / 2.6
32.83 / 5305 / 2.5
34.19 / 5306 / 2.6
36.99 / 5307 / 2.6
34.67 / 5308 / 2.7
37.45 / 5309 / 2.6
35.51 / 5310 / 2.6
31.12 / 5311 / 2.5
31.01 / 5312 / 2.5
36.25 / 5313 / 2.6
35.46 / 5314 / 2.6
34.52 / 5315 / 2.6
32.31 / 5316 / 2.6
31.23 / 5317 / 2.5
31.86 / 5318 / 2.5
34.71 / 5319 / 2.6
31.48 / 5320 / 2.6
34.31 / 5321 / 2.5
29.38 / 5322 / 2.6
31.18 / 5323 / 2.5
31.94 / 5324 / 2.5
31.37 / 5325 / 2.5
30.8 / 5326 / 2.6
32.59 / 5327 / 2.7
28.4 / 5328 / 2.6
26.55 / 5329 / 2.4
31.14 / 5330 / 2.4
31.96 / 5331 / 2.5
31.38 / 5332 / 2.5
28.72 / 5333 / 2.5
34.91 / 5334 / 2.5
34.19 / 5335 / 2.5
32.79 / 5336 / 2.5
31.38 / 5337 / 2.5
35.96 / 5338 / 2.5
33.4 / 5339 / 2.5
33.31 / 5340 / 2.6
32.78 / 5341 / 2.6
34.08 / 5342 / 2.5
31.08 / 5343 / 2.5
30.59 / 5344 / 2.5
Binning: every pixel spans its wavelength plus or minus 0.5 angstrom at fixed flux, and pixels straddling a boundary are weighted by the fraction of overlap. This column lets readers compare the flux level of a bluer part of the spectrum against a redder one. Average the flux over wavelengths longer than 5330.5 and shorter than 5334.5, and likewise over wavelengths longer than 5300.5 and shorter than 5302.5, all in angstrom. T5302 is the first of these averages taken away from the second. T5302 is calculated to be -2.0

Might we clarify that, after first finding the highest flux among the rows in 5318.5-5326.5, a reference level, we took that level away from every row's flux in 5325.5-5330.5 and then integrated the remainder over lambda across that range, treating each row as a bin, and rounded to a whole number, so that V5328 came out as -24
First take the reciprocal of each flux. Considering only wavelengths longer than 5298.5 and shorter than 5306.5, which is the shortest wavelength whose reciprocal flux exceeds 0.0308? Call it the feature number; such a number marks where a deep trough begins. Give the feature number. 5301 angstrom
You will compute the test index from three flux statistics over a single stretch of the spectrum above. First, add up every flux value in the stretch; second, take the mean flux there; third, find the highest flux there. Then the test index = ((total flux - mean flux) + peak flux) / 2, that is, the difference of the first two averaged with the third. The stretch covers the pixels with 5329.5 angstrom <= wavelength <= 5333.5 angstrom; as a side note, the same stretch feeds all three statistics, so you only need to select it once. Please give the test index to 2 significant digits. 62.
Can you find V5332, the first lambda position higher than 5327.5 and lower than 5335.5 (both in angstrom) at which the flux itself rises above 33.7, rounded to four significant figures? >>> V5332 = 5334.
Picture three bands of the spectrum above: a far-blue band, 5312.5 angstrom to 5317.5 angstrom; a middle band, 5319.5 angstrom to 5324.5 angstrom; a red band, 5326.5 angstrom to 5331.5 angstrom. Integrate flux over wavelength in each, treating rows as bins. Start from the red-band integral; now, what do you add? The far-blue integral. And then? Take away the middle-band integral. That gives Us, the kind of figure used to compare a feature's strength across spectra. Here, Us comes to 162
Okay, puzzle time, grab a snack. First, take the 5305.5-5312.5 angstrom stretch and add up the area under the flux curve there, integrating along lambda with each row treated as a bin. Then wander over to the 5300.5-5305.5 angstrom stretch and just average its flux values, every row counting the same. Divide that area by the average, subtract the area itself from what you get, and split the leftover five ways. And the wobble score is -47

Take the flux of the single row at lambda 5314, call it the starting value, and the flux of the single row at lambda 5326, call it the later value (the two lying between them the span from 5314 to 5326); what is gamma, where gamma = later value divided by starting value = 0.87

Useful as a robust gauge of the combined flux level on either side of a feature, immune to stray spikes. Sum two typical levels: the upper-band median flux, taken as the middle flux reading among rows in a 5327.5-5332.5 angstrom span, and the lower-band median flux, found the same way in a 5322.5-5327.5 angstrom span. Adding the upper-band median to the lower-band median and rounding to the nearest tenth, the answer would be 62.5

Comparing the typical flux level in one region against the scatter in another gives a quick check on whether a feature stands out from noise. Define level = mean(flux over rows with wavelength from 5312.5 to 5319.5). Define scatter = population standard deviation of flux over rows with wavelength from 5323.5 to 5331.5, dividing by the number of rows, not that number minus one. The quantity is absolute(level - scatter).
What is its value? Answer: 32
